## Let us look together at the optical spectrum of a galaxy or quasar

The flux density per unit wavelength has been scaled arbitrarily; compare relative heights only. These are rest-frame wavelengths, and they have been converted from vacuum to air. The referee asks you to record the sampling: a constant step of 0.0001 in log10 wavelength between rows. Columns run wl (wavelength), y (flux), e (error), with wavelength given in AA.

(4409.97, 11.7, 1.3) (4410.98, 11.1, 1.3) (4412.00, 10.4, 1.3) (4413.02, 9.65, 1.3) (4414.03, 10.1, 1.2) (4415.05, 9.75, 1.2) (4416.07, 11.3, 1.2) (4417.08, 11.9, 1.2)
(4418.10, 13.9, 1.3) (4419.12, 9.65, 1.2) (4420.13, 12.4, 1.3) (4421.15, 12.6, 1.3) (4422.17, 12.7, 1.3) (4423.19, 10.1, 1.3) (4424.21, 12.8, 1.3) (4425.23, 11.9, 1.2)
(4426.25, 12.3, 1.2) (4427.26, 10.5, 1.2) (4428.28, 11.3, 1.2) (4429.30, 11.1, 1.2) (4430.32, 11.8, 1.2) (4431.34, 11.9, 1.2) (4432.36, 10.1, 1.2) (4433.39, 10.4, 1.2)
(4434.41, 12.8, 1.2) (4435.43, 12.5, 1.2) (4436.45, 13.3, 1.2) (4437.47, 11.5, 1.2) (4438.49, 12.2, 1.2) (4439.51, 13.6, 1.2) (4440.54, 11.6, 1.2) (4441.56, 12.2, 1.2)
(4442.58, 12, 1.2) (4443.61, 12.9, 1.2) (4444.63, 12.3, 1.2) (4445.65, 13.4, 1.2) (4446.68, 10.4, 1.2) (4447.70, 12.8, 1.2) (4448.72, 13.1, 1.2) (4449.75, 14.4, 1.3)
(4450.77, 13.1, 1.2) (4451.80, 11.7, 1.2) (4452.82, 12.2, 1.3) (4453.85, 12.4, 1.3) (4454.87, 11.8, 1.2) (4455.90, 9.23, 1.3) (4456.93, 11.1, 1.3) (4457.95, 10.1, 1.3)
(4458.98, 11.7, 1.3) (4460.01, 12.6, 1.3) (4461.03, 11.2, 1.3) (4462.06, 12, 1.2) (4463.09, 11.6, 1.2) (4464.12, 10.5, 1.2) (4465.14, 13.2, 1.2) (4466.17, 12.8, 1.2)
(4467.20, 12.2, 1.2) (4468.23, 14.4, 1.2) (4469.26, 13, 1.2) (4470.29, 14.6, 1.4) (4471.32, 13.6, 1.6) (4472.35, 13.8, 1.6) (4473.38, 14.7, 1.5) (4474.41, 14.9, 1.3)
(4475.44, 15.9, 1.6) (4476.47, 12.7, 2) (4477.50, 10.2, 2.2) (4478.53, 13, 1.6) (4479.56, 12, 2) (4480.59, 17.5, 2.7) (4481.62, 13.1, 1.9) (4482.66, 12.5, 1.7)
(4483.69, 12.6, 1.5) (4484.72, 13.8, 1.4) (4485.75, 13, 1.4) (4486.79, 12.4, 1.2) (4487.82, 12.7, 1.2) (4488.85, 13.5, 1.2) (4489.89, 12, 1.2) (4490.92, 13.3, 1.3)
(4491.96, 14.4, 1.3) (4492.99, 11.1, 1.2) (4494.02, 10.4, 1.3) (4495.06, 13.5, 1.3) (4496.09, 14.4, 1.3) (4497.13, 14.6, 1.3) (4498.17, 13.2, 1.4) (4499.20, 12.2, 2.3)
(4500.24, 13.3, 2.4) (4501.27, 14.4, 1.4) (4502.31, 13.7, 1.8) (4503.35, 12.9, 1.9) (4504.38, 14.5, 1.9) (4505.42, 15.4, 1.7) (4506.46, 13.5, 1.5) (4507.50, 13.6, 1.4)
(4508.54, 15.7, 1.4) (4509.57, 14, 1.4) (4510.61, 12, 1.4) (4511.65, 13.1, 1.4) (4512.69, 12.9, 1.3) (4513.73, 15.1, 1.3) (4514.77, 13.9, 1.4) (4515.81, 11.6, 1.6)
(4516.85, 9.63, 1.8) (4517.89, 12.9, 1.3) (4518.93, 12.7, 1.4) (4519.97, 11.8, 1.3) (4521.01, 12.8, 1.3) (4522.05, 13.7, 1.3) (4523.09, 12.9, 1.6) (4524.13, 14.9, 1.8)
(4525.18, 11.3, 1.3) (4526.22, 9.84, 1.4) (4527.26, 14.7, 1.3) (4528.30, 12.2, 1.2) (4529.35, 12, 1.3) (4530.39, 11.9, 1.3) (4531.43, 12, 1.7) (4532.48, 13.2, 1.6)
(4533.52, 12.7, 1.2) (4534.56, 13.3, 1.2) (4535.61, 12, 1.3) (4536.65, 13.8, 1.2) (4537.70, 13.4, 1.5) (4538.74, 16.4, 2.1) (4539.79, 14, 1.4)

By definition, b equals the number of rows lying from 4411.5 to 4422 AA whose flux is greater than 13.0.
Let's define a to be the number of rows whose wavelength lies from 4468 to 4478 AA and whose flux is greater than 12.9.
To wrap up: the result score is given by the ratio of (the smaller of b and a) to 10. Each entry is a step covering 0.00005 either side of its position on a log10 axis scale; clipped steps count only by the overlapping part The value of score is 0.10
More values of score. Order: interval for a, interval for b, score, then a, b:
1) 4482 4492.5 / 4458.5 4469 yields 0.20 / 5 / 2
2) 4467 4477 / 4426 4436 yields 0.00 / 8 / 0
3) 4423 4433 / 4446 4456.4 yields 0.00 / 0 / 3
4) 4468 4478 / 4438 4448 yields 0.20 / 8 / 2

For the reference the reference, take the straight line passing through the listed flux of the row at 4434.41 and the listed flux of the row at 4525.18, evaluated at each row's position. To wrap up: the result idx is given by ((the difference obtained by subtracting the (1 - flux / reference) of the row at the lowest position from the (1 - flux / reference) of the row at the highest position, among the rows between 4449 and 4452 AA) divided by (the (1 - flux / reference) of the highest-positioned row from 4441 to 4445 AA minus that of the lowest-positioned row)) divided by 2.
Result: -9.0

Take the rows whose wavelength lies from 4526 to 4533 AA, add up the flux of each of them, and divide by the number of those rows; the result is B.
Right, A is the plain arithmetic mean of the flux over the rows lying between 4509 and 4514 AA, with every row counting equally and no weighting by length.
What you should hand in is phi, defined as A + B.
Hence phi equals 25.7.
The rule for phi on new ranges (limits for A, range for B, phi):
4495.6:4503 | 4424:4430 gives 25.3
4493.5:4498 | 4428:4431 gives 24.6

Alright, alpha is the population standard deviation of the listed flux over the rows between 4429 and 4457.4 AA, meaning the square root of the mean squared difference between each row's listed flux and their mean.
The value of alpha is 1.13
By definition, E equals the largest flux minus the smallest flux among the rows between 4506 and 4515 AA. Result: 3.7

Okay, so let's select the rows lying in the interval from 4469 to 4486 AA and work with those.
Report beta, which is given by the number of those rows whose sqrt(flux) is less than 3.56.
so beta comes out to 4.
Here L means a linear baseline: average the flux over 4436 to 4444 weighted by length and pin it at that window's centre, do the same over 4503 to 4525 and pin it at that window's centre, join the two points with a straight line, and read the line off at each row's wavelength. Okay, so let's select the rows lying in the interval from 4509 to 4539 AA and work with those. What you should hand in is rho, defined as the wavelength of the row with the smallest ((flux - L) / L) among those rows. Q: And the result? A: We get 4516.85 AA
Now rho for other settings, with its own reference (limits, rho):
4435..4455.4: 4446.68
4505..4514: 4510.61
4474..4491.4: 4477.50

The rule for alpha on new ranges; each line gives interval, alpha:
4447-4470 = 1.23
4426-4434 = 0.74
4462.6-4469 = 1.23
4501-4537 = 1.37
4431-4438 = 1.11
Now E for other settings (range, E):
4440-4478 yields 6.7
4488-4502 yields 4.2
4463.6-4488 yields 7.3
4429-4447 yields 3.5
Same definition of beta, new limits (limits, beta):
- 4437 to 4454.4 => 10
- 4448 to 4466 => 13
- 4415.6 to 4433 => 14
